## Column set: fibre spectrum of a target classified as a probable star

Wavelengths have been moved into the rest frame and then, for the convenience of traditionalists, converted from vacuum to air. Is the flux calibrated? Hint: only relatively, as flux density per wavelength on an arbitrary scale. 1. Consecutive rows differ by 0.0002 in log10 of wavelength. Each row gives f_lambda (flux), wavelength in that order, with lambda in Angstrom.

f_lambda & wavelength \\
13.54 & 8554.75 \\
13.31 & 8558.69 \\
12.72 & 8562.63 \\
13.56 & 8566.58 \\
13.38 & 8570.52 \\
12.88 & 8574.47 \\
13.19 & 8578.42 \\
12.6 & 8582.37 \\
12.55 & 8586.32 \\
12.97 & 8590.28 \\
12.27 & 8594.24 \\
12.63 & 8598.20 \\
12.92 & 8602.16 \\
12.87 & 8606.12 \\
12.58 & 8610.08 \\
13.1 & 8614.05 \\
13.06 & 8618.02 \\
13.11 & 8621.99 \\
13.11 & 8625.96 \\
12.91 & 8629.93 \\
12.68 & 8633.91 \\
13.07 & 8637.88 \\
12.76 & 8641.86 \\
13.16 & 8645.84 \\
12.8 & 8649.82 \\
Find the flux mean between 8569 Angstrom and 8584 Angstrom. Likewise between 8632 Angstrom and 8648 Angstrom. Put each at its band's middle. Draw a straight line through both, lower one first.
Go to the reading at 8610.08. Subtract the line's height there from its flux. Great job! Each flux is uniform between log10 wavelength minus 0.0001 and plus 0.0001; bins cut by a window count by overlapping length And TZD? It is -0.38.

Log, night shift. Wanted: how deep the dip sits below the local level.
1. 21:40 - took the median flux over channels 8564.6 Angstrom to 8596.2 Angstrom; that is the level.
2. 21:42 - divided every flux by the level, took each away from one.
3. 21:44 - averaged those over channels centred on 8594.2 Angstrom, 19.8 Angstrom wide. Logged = 0.020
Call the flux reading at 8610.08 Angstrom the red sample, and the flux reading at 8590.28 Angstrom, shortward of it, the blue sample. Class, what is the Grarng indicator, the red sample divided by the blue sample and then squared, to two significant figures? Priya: 0.94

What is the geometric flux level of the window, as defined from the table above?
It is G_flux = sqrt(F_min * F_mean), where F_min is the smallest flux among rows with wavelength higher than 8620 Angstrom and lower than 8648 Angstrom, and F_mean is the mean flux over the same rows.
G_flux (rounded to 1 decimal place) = 12.8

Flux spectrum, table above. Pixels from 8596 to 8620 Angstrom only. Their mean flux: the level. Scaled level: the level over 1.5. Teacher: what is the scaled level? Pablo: 8.57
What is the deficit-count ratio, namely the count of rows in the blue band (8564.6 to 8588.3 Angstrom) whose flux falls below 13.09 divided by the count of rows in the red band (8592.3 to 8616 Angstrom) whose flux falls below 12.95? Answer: 0.6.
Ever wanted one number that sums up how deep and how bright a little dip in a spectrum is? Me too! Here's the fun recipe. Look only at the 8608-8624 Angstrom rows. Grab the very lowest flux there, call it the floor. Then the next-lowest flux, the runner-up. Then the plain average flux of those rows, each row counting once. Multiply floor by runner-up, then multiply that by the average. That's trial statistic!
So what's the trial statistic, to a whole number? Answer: 2130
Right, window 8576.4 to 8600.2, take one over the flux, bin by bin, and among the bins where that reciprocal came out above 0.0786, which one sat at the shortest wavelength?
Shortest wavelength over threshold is 8582.37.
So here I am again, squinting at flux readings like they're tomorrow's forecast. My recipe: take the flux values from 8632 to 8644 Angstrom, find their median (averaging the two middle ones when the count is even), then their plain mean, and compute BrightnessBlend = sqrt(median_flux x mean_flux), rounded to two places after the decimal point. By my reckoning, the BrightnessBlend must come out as 12.80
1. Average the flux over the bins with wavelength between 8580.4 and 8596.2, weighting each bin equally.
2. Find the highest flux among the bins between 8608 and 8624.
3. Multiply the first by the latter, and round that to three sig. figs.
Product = 165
